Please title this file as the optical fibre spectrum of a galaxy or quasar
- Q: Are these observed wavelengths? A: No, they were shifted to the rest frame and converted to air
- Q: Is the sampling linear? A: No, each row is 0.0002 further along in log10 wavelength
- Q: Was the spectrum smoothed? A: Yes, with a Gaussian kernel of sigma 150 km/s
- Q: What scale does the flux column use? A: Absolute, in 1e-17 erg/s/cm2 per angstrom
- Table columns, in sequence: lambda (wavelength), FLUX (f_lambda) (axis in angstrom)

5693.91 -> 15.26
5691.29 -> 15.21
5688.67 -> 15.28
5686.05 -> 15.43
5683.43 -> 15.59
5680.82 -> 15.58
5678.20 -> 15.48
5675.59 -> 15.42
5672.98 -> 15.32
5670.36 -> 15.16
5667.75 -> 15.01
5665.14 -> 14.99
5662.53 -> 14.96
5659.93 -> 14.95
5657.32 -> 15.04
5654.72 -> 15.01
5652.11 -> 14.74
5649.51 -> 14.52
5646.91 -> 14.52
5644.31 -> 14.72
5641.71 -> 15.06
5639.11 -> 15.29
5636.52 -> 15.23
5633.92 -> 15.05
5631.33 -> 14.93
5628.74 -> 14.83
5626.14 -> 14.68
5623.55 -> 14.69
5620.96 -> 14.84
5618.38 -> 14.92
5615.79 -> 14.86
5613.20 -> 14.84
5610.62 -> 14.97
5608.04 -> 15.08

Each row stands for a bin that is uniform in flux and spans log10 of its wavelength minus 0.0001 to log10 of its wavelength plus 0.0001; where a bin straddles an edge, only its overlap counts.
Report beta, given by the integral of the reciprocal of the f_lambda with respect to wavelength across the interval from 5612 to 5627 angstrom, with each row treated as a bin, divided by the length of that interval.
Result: 0.0675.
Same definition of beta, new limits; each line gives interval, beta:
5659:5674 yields 0.0664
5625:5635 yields 0.0672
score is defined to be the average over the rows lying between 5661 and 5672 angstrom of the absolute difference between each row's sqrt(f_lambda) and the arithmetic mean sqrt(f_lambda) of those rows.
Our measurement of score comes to 0.008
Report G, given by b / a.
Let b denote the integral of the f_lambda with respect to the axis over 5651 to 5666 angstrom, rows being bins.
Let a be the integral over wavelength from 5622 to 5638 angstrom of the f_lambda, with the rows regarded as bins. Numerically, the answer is 0.940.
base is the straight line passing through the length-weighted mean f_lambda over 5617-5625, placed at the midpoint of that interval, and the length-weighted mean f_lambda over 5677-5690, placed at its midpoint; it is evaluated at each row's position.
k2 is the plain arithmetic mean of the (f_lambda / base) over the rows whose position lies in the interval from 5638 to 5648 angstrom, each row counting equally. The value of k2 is 0.99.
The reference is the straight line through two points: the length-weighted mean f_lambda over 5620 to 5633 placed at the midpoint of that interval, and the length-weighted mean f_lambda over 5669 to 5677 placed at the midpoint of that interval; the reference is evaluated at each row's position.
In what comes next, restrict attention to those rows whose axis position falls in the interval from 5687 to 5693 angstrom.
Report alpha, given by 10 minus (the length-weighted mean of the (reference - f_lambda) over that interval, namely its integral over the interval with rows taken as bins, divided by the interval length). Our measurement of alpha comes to 9.8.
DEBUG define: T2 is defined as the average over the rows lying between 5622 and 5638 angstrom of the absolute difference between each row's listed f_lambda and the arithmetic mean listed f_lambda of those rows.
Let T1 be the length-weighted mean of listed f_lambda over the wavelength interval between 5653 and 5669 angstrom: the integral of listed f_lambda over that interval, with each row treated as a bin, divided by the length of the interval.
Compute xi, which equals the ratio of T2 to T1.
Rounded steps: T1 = 14.99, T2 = 0.168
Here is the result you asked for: 0.011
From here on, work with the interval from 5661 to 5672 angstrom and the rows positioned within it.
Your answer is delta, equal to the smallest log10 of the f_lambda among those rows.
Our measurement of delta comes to 1.17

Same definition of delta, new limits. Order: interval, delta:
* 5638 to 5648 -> 1.16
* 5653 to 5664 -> 1.17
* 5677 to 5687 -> 1.19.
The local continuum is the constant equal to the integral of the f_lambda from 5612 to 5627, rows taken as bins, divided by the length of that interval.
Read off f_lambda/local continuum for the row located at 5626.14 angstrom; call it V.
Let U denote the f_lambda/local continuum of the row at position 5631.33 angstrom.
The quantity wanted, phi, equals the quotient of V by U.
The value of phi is 0.98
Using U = 1.01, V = 0.99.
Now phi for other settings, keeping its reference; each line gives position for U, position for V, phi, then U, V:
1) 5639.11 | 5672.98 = 1.00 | 1.03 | 1.03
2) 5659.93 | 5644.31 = 0.98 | 1.01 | 0.99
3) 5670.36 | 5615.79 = 0.98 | 1.02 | 1.00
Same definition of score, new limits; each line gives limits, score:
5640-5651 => 0.024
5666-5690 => 0.019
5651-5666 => 0.009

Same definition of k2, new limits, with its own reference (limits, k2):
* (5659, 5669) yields 0.98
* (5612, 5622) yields 1.01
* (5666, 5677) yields 0.99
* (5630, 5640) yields 1.01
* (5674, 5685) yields 1.01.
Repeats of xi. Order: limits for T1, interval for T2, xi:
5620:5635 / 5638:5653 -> 0.016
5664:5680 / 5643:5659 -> 0.012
